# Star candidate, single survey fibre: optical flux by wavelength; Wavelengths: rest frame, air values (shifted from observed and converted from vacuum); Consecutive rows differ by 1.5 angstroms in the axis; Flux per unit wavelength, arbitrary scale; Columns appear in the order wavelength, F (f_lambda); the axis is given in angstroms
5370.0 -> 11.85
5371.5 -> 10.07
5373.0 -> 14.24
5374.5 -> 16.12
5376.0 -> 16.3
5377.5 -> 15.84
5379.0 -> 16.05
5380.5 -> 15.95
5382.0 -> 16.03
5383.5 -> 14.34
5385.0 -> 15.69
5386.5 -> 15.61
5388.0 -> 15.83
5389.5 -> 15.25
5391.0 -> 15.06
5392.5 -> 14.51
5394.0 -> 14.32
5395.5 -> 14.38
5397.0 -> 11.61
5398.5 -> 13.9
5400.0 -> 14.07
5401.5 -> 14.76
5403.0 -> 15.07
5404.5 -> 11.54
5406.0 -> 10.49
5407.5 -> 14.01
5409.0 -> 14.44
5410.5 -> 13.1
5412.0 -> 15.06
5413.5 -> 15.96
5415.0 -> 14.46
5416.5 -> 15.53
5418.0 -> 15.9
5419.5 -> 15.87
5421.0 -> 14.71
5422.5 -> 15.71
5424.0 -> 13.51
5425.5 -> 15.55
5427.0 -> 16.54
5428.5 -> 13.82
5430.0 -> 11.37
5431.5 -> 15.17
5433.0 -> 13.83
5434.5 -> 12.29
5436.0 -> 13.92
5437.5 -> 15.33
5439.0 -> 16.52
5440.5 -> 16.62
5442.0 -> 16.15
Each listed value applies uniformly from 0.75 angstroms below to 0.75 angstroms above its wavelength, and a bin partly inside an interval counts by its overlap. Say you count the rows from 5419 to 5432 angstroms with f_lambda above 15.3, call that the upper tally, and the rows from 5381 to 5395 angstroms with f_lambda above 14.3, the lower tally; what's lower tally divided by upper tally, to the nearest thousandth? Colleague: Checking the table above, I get 2.250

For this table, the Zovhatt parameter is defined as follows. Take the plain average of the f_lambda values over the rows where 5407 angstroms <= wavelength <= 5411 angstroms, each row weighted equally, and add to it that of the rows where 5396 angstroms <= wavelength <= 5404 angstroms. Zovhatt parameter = 27.7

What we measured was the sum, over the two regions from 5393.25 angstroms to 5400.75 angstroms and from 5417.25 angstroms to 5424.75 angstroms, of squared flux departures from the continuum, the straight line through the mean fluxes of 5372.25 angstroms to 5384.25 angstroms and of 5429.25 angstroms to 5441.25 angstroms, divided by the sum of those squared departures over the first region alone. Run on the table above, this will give 1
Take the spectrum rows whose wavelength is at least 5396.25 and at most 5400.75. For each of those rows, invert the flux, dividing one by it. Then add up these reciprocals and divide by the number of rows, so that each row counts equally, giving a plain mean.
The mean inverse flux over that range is 0.076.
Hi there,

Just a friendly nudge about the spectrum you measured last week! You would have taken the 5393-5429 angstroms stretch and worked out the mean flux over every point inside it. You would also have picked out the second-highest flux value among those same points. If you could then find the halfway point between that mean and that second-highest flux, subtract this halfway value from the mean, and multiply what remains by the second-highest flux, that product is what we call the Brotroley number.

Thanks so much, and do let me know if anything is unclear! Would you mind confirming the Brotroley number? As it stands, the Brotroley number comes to -13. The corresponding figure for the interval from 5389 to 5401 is -7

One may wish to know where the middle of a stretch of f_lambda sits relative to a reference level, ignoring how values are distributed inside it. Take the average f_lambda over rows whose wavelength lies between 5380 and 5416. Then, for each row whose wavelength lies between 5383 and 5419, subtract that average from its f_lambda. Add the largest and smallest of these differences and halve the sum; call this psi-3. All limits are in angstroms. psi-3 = -1.2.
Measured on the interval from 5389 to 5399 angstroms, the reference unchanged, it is -1.0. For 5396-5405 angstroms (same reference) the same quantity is -1.1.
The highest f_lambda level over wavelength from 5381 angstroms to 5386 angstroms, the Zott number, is 16.03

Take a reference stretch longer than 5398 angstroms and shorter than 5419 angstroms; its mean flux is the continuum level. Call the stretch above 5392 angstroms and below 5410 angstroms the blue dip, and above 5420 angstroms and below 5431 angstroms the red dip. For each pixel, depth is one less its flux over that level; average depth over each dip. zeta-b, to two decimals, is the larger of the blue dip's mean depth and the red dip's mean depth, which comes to 0.04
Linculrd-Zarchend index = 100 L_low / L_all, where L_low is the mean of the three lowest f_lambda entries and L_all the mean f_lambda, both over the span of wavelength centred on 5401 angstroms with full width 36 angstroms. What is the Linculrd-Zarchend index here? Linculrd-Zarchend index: 78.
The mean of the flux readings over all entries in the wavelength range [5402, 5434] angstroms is 14.4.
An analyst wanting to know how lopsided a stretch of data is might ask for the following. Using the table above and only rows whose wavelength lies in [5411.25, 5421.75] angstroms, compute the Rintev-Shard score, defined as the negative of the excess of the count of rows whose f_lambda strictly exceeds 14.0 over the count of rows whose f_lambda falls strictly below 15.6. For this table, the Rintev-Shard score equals -3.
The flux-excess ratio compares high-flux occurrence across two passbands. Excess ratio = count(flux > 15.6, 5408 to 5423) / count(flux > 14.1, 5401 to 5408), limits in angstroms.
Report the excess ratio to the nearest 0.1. 2.0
